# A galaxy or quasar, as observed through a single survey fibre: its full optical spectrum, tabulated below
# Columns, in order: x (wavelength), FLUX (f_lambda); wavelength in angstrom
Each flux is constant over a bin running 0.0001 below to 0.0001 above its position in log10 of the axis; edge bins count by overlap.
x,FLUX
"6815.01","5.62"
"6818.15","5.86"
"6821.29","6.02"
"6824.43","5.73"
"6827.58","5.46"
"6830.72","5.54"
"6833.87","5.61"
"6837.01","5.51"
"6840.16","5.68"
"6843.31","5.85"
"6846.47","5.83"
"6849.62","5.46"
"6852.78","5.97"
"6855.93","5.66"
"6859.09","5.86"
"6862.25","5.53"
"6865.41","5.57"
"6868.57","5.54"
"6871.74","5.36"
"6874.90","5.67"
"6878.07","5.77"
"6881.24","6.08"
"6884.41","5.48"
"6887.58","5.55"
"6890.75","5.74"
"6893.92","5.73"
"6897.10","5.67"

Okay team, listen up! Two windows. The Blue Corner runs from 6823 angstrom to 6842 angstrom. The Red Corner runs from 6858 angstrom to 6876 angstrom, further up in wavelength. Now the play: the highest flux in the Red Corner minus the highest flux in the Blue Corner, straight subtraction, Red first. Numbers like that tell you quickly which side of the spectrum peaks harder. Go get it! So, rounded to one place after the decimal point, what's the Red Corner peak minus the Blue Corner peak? 0.1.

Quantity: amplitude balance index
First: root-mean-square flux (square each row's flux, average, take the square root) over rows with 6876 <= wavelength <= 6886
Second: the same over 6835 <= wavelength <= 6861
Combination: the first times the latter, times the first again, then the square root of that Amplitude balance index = 13.8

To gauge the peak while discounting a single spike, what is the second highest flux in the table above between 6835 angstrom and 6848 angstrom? 5.83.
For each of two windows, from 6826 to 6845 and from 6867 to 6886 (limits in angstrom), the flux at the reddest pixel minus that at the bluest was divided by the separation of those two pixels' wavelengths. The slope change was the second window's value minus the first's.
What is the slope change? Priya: -0.03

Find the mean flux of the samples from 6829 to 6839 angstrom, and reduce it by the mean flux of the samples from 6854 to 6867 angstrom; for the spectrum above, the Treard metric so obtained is -0.10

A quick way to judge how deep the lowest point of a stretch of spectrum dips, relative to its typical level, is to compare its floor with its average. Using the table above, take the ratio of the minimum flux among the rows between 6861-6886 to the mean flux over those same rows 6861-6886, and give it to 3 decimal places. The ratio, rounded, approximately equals 0.953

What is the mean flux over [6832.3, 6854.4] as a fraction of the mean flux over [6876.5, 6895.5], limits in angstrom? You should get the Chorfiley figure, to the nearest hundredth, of 1.00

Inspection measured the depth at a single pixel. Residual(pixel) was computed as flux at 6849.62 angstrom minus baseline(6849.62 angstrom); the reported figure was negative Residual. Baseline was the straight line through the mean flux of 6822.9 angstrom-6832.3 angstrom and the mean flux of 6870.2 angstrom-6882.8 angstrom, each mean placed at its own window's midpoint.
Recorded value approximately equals 0.18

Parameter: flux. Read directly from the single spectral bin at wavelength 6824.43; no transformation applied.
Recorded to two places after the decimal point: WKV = 5.73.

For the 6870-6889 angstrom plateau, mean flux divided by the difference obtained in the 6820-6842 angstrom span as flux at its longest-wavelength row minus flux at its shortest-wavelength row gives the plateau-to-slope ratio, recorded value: -17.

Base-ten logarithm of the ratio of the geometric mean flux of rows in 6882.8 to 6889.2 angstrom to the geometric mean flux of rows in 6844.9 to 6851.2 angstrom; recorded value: -0.010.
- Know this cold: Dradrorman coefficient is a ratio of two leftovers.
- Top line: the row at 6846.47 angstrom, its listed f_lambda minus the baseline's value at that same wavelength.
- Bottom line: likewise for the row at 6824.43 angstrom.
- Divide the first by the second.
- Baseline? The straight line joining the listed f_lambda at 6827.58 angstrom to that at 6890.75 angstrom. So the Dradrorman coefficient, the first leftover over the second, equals 1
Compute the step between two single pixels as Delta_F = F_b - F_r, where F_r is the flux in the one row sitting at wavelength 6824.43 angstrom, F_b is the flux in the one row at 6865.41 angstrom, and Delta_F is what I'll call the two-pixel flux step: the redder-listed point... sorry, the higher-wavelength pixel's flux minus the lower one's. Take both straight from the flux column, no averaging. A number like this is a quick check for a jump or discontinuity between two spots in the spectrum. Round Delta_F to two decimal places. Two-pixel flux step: -0.16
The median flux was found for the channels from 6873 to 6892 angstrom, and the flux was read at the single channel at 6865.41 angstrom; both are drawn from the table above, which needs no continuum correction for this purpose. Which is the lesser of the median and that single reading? 5.57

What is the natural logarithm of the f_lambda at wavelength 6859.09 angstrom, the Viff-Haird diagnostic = 1.77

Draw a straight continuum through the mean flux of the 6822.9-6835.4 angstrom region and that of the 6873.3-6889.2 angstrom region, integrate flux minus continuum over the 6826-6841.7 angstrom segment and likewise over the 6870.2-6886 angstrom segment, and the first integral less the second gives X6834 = -0.1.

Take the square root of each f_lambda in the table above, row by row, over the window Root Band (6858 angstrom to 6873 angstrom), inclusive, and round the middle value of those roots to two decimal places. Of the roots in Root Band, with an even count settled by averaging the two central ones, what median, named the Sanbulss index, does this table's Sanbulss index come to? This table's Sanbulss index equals 2.35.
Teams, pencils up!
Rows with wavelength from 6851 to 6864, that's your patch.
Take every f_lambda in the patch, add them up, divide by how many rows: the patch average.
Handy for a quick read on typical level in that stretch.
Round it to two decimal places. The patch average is 5.75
